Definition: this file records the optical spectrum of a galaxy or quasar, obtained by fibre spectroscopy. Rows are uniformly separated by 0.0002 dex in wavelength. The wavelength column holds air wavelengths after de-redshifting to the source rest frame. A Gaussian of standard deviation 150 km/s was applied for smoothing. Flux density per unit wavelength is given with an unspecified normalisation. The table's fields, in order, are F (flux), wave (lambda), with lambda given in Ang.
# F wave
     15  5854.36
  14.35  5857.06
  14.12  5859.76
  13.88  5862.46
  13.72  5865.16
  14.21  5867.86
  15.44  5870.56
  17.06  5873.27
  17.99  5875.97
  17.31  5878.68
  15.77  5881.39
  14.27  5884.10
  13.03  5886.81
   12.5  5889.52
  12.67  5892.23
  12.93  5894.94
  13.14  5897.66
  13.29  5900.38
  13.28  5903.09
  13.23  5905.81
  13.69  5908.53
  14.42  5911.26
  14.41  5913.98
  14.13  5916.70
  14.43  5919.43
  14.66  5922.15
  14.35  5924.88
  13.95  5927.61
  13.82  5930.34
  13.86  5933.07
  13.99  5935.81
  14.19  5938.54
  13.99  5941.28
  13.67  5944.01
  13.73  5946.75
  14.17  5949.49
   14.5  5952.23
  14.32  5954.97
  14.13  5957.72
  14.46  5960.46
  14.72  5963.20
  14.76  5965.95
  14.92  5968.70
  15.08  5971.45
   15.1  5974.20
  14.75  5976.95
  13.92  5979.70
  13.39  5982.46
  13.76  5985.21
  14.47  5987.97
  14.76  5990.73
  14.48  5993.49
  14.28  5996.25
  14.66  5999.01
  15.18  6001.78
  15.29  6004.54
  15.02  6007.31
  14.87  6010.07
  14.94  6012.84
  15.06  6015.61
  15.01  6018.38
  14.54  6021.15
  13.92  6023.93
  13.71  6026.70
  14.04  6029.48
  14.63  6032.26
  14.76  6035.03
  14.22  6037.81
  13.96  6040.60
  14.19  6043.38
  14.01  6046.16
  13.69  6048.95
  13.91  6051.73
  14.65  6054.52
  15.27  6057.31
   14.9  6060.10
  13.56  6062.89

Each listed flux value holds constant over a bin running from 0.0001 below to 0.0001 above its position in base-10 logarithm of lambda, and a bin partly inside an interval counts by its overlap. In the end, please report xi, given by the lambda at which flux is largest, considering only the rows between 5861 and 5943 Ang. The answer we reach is 5875.97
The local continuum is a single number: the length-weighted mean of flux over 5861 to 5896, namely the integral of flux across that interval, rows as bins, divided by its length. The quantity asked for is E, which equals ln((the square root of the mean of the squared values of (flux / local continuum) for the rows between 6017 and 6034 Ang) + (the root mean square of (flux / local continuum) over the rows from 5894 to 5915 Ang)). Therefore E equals 0.641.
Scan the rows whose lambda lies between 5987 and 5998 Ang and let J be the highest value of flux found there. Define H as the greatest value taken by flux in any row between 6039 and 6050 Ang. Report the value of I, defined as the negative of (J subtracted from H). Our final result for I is 0.6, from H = 14.19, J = 14.76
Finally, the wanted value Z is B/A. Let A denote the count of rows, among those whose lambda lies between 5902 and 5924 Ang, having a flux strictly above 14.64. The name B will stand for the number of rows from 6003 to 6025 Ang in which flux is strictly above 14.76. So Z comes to 6.0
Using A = 1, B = 6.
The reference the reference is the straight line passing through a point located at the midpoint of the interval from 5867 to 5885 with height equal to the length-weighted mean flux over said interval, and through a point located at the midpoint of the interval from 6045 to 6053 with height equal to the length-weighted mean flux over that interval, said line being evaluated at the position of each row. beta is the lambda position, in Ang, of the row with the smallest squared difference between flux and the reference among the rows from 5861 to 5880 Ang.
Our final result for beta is 5870.56 Ang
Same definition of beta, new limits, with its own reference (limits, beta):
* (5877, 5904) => 5881.39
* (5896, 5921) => 5919.43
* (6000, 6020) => 6010.07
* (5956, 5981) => 5968.70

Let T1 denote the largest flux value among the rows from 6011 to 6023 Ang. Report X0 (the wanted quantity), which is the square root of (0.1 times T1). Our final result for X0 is 1.23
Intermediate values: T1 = 15.06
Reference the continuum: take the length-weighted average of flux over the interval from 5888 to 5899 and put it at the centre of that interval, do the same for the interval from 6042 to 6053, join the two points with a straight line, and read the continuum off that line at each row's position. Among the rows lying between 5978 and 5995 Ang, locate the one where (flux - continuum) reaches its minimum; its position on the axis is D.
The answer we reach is 5982.46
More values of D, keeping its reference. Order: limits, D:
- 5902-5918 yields 5905.81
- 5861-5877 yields 5865.16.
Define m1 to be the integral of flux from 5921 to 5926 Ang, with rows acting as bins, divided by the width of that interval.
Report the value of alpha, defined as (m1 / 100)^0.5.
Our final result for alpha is 0.381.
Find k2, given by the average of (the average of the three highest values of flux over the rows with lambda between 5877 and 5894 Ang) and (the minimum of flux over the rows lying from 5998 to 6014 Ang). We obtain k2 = 15.2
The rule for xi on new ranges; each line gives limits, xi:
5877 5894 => 5878.68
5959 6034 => 6004.54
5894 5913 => 5911.26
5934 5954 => 5952.23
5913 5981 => 5974.20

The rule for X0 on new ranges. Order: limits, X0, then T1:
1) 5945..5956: 1.20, 14.5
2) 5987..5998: 1.21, 14.76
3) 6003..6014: 1.24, 15.29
